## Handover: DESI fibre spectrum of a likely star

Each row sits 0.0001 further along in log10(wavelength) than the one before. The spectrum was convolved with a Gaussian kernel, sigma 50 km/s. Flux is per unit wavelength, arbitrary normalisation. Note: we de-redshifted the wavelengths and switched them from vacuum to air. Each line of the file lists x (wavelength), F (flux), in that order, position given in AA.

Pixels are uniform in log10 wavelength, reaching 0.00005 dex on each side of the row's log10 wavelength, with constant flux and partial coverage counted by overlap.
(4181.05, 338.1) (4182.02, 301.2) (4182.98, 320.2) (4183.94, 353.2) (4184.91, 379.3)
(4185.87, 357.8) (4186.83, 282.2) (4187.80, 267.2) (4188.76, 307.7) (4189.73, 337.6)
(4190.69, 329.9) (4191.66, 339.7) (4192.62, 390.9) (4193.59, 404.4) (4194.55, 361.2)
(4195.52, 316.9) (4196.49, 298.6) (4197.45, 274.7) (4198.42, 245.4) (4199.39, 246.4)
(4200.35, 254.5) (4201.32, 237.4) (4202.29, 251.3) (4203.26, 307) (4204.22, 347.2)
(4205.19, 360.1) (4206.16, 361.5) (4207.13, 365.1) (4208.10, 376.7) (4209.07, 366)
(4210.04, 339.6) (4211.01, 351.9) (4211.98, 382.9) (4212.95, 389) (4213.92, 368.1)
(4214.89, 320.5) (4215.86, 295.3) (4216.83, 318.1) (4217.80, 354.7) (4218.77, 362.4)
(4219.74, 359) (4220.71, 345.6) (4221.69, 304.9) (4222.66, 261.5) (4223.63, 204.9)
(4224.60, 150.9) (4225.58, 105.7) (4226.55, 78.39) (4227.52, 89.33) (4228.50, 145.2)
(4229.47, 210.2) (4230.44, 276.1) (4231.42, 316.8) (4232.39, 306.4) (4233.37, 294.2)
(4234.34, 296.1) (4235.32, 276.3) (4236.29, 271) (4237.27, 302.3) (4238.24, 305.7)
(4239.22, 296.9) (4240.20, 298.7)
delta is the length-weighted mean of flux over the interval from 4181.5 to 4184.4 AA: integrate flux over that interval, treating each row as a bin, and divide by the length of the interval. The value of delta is 325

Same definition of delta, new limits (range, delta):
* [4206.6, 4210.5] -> 362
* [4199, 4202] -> 247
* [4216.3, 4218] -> 333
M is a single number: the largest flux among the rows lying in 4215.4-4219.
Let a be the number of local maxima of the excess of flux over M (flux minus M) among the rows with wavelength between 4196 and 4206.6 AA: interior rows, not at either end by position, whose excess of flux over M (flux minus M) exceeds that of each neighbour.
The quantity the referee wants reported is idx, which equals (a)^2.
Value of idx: 1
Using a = 1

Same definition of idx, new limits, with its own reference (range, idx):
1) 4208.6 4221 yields 4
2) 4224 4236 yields 4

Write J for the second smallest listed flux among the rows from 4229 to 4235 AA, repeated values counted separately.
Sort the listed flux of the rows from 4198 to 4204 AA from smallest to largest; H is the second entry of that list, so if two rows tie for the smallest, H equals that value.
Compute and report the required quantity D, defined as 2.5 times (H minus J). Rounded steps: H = 245.4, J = 276.1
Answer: -77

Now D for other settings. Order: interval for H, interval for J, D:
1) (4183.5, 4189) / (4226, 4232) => 482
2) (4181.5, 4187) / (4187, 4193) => -16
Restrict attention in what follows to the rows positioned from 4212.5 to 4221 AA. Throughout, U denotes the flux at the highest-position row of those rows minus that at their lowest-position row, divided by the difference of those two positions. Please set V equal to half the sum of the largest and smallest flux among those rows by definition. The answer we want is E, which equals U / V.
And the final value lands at -0.016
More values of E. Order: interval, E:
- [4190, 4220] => 0.003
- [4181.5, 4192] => 0.012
